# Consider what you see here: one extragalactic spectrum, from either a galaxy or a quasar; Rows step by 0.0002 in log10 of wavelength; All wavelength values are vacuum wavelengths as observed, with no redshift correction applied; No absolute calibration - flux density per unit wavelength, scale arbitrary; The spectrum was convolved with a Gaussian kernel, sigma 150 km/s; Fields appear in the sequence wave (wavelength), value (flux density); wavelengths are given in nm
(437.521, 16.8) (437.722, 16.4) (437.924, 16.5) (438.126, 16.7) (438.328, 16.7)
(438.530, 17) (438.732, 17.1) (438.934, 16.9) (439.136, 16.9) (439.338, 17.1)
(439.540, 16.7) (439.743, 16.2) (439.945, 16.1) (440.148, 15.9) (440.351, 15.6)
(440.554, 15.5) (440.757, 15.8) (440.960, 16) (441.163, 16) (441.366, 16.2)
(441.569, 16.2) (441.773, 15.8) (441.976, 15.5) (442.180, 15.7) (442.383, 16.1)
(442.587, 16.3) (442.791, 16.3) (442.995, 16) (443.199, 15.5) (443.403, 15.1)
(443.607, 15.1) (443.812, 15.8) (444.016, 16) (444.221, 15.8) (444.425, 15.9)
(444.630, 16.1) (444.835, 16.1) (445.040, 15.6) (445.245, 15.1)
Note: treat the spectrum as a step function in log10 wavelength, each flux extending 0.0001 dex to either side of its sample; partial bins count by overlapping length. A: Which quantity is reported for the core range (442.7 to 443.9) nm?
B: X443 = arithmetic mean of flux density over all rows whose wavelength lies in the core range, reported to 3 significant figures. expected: 15.6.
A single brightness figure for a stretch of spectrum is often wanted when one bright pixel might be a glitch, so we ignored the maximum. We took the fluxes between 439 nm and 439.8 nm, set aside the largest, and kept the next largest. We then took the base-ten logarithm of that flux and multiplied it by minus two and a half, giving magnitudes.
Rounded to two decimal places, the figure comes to -3.07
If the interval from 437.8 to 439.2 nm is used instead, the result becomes -3.08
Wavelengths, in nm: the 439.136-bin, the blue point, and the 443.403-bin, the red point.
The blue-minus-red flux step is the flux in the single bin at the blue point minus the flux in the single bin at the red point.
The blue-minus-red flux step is 1.8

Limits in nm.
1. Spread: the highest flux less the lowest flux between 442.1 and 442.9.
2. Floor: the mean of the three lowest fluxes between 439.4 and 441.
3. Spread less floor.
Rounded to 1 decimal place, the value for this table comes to -15.0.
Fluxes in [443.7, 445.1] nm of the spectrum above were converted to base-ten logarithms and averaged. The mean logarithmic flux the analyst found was 1.201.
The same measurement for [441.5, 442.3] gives 1.199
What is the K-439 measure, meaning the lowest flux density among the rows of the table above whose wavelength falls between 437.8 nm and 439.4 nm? 16.5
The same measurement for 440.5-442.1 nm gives 15.5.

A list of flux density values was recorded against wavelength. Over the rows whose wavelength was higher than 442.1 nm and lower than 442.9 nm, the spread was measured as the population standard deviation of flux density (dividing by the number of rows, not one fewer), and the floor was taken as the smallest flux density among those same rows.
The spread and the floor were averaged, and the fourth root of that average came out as 1.680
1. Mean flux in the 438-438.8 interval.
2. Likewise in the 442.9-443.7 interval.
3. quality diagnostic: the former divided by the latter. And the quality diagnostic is 1.09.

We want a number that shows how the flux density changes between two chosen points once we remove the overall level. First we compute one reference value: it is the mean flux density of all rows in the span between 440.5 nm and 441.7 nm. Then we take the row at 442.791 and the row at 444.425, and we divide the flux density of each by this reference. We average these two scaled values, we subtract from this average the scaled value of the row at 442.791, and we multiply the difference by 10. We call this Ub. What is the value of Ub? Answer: -0.13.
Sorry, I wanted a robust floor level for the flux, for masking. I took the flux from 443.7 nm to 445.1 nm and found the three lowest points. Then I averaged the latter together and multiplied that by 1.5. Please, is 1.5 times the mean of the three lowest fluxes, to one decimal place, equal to 23.6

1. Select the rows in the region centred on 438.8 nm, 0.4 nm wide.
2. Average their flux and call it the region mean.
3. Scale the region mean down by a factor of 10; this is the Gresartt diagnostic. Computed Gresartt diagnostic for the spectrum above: 1.70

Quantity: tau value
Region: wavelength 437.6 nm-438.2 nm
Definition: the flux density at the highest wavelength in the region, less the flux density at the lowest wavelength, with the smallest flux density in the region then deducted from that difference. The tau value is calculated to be -16.1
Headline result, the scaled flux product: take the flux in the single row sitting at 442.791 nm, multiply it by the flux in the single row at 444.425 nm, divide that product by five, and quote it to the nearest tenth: 51.8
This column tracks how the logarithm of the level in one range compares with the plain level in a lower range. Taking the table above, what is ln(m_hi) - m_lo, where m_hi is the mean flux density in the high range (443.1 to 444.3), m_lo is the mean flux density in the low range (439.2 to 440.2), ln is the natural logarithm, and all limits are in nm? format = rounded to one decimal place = -13.7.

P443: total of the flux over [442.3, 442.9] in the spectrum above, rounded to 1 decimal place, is 48.7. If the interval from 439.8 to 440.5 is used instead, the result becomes 47.6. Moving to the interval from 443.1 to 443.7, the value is 45.7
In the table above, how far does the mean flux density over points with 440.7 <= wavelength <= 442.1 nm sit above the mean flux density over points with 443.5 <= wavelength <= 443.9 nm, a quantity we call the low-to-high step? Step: 0.5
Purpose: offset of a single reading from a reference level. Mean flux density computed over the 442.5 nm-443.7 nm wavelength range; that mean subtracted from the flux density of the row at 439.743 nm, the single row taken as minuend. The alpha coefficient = 0.48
